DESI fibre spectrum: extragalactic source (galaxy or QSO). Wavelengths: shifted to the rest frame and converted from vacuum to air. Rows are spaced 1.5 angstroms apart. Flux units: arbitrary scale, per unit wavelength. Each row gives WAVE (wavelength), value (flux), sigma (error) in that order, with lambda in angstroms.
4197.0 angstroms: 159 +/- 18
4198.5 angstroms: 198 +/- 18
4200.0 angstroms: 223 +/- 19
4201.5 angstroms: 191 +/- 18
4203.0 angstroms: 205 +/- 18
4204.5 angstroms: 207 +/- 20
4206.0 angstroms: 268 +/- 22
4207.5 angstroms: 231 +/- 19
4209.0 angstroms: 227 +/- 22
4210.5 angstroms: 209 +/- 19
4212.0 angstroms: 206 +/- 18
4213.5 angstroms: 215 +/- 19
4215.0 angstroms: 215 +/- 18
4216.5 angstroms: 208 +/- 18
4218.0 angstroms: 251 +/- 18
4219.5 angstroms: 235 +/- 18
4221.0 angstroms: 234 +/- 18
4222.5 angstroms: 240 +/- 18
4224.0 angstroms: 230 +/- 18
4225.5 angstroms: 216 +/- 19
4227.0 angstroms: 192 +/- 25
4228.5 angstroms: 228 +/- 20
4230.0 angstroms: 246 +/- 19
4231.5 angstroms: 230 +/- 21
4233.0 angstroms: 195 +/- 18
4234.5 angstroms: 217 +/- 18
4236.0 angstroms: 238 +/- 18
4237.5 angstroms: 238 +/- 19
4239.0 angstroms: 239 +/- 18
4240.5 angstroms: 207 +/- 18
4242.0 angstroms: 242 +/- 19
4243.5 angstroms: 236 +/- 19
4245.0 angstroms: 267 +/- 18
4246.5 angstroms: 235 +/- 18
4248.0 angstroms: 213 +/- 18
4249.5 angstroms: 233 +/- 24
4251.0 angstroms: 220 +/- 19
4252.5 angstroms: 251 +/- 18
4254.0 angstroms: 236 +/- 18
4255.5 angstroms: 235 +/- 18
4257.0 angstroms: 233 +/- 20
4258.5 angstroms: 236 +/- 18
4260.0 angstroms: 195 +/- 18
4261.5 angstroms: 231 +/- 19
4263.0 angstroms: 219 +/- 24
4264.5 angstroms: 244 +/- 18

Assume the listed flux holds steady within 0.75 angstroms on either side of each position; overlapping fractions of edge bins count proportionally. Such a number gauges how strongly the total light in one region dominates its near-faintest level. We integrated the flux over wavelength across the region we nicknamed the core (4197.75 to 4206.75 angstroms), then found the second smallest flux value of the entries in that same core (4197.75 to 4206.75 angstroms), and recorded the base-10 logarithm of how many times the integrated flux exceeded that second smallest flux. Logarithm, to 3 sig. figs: 0.991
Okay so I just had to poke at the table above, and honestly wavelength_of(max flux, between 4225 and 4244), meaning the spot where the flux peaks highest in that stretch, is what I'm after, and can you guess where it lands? 4230.0 angstroms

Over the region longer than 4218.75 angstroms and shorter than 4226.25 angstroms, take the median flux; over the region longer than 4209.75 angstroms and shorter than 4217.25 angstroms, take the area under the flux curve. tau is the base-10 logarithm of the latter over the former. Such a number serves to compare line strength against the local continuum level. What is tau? 0.83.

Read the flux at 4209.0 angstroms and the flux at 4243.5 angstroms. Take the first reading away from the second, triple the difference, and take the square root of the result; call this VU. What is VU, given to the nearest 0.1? 5.2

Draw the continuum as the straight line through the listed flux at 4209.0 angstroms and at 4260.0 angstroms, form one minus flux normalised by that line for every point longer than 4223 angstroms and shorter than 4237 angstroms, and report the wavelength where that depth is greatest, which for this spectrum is 4227.0 angstroms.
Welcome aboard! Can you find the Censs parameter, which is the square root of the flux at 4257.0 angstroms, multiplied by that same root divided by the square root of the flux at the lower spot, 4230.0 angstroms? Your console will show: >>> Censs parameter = 14.9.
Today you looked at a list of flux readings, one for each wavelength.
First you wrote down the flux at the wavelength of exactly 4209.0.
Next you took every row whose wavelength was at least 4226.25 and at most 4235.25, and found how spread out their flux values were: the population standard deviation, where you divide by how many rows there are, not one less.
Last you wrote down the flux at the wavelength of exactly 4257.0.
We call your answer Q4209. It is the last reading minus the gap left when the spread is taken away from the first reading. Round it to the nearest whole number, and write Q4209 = 25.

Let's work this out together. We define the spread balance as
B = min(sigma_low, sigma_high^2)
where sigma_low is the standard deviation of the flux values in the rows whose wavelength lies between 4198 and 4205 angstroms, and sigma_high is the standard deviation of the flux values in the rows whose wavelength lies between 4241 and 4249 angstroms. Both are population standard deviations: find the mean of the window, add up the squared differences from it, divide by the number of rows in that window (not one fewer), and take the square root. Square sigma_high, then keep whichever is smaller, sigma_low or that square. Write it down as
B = 11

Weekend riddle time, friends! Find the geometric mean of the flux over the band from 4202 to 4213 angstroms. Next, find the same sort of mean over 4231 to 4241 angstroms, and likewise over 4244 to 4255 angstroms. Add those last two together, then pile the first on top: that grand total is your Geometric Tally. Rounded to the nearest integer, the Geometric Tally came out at 680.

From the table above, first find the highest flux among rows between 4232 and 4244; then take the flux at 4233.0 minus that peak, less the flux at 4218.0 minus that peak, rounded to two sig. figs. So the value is -56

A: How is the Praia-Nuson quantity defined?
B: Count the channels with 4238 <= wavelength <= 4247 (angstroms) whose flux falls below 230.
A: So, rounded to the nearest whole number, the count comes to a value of 1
